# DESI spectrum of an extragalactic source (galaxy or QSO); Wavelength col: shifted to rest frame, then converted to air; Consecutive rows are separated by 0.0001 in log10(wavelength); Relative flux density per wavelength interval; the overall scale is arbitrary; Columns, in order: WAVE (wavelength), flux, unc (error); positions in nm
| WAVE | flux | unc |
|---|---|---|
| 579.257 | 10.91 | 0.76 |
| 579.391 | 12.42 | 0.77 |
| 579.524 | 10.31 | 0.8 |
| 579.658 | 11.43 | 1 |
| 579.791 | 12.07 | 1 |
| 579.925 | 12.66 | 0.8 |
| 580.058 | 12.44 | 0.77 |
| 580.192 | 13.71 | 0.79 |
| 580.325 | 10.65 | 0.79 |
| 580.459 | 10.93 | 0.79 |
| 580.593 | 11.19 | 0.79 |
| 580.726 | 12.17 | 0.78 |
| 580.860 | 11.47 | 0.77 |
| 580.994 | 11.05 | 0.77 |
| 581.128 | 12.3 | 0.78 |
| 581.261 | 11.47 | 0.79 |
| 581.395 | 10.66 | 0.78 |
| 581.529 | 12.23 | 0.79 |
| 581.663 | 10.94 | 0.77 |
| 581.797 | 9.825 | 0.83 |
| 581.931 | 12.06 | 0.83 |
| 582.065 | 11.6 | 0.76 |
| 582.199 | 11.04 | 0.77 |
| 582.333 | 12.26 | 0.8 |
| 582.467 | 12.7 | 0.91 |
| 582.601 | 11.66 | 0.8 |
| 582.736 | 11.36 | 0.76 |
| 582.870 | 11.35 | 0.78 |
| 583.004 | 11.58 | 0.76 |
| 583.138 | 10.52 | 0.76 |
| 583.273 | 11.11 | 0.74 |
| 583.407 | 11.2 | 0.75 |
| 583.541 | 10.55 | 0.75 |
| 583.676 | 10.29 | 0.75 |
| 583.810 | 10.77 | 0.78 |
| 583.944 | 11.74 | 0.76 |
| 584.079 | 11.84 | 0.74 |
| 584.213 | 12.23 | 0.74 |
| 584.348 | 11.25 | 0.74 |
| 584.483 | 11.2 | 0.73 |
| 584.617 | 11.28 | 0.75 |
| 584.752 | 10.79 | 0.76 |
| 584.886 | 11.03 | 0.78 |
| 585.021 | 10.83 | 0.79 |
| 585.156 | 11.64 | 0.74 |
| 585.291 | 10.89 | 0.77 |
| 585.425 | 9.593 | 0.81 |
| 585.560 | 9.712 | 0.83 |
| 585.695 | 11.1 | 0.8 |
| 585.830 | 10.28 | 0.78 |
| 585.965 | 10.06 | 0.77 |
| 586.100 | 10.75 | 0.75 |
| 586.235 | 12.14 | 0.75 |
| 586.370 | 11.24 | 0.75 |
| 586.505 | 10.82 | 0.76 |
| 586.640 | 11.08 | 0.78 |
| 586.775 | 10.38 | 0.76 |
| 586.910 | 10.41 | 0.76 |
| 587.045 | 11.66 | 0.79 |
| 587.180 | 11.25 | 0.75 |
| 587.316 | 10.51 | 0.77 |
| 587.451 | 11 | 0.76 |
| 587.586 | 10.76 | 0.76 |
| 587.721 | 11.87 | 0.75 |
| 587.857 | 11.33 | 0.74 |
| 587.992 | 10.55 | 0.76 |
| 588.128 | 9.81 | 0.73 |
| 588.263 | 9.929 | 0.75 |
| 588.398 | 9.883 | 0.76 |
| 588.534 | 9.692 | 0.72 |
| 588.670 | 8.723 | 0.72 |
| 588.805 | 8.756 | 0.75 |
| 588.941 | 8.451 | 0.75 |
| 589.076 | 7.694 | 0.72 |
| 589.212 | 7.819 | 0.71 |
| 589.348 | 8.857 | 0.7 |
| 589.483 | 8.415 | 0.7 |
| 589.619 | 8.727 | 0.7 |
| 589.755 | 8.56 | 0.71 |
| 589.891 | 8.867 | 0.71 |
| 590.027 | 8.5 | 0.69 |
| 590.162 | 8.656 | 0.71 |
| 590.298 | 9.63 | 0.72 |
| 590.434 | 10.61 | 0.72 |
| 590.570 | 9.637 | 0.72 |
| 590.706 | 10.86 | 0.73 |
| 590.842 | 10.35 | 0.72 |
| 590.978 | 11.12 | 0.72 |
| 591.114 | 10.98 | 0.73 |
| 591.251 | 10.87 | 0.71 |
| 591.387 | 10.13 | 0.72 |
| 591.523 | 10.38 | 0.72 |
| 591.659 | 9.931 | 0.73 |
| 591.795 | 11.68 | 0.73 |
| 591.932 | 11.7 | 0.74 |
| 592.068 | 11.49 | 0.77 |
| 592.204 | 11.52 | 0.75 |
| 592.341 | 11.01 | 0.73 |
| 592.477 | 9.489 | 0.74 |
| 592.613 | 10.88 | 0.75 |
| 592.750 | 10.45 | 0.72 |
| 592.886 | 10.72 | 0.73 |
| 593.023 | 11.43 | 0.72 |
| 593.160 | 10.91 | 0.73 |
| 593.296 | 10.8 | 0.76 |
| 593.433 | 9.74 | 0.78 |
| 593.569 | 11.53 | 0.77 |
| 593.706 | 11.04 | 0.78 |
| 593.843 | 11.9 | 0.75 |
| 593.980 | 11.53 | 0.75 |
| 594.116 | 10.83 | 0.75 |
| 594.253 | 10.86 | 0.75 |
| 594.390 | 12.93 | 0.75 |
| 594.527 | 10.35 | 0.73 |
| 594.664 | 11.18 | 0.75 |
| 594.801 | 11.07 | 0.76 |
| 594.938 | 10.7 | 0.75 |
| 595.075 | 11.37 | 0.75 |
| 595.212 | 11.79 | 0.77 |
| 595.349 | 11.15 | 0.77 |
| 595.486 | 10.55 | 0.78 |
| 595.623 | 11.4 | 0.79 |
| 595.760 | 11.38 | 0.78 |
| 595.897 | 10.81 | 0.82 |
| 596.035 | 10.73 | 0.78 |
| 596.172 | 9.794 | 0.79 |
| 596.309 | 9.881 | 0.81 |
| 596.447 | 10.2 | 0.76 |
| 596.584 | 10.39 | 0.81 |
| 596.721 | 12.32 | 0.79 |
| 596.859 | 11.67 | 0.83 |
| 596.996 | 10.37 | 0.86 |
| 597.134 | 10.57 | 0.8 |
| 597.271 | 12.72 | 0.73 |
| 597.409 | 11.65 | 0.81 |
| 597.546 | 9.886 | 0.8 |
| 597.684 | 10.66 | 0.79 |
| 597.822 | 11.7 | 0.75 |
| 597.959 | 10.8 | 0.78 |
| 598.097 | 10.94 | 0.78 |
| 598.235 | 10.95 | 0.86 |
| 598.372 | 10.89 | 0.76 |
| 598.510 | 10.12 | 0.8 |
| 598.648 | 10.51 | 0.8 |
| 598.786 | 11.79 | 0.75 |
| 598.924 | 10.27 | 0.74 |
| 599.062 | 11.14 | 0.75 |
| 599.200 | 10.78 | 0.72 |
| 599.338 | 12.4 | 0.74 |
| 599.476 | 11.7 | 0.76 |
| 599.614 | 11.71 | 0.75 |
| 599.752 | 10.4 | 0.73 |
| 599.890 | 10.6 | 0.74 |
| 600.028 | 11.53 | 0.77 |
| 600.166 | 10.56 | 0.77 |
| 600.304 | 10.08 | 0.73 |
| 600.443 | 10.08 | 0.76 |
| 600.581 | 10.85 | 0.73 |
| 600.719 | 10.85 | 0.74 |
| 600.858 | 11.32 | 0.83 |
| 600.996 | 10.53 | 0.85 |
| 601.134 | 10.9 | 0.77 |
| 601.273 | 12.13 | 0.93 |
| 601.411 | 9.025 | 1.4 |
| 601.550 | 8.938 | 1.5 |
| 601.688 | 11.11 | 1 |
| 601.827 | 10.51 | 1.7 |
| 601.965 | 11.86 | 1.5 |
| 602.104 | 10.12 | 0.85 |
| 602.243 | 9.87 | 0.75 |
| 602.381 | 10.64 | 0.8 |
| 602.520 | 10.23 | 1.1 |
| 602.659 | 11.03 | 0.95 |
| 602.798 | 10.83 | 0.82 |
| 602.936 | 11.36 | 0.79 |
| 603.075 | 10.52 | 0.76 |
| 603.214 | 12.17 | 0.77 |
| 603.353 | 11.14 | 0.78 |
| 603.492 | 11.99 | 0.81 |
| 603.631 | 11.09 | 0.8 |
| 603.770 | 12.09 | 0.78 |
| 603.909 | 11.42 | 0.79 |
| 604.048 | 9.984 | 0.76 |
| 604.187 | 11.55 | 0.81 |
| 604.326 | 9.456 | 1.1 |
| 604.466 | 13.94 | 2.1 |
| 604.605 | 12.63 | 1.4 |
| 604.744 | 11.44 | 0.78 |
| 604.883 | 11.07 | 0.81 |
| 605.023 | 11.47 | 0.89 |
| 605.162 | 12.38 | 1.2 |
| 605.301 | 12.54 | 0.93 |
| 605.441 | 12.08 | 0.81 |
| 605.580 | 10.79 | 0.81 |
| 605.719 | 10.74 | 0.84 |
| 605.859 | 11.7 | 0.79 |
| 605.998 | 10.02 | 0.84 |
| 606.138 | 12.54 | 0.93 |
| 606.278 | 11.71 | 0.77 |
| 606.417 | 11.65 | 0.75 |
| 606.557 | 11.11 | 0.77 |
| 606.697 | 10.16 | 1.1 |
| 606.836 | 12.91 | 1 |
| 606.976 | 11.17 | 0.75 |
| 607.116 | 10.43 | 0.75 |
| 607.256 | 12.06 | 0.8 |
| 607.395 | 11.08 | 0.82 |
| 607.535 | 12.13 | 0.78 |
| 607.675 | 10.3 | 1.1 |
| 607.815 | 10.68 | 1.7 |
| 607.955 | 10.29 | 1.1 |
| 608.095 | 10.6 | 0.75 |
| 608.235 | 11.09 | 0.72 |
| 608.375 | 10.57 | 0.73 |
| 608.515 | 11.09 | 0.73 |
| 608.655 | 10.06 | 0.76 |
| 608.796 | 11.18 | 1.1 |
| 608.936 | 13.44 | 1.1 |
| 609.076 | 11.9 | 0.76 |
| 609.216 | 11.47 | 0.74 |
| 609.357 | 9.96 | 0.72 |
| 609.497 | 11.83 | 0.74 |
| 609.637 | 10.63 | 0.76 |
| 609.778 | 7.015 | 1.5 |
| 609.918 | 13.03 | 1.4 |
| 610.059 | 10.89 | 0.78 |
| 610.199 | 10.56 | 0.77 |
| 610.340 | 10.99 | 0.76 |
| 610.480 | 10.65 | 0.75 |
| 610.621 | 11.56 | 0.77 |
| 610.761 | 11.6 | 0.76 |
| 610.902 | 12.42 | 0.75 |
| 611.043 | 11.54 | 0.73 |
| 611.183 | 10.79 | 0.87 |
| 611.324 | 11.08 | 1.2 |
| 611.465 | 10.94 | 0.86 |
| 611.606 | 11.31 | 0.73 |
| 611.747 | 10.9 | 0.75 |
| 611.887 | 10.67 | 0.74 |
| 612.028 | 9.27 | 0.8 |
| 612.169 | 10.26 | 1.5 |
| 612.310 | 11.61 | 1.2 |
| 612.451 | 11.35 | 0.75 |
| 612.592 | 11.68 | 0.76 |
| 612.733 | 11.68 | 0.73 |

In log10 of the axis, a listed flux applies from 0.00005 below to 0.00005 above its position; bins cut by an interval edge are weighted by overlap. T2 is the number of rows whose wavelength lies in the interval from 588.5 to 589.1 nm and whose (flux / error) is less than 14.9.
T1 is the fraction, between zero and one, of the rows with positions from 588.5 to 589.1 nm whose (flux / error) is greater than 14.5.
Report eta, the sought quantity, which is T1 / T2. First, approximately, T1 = 0.00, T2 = 5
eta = 0.00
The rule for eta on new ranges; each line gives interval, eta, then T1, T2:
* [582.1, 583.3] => 0.13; 0.67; 5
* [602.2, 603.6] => 0.02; 0.20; 9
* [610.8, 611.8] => 0.14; 0.57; 4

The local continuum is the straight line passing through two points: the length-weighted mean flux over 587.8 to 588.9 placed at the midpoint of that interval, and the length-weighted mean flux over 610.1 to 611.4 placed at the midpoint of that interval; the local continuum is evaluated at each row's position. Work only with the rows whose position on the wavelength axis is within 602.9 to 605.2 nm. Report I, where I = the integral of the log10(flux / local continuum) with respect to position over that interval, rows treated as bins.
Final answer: 0.06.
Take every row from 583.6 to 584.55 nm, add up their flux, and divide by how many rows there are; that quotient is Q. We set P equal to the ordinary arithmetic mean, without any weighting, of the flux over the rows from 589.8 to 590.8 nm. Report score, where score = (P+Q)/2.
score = 10.4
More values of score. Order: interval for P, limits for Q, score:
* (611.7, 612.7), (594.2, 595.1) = 11.0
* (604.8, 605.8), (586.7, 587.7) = 11.2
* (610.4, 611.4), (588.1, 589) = 10.3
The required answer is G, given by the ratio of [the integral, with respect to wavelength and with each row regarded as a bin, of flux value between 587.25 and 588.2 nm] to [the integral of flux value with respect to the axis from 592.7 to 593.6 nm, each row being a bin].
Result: 1.06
